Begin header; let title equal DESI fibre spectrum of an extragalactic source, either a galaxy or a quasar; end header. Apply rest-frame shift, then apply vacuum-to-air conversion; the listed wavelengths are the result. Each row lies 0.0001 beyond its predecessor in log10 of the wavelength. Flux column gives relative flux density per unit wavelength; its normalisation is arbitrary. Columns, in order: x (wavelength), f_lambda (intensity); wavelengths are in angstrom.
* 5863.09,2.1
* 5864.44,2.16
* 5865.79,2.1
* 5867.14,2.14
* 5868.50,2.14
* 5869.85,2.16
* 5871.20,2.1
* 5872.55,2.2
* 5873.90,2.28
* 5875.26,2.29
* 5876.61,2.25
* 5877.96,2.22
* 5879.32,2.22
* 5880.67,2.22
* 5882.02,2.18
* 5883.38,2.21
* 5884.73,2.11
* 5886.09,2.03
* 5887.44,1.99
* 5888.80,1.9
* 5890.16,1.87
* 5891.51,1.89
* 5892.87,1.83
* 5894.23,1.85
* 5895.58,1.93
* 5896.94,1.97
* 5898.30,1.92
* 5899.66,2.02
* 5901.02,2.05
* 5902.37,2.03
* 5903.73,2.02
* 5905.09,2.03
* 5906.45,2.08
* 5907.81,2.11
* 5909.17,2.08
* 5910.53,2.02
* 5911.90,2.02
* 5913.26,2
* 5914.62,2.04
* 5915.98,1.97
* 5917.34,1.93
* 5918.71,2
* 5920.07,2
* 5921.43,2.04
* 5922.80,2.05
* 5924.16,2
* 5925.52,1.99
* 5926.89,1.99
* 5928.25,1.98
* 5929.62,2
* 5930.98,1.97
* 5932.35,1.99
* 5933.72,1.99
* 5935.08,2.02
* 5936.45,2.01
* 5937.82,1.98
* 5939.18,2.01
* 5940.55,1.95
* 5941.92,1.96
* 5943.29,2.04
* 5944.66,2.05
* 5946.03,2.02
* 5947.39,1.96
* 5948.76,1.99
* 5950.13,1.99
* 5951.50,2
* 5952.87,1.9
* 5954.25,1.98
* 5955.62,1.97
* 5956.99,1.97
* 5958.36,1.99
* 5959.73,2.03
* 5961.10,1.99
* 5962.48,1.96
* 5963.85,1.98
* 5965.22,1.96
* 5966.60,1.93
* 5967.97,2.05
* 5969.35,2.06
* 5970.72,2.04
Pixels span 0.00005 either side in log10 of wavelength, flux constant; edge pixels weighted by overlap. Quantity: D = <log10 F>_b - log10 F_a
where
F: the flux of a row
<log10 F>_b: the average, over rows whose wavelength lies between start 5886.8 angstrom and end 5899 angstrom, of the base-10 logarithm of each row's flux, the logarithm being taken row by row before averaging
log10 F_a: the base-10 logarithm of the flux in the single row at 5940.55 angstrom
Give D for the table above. -0.010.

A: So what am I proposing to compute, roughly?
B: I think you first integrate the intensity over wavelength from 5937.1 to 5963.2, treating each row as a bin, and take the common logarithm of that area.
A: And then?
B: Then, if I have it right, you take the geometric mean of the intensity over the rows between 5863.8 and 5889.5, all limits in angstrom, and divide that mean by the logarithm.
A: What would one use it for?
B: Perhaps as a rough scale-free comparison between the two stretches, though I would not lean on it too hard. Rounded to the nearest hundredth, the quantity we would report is 1.25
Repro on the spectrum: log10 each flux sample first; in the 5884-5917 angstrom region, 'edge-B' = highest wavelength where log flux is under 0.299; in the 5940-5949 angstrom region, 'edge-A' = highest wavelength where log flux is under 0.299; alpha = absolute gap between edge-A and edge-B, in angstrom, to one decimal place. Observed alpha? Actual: 32.8 angstrom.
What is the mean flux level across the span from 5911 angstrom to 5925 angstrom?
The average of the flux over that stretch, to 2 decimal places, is 2.00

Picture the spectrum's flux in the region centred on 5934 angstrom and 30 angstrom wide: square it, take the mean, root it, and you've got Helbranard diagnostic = 2.00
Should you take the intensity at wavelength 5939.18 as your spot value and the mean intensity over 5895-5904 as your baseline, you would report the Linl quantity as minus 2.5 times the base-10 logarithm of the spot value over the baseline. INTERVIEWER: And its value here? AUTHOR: -0.01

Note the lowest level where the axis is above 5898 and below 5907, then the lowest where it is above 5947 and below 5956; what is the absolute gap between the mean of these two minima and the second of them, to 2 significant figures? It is 0.010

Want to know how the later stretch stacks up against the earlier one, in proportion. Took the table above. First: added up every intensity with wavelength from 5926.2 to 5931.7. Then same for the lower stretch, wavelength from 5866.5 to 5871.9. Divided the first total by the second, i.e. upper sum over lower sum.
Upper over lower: 0.93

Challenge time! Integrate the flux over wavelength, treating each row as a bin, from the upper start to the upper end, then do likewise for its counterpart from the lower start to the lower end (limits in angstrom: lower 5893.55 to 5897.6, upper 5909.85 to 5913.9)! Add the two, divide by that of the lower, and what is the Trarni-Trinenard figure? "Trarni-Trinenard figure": 2.05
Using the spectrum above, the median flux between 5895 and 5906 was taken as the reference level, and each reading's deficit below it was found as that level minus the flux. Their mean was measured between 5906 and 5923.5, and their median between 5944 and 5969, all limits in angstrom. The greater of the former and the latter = 0.035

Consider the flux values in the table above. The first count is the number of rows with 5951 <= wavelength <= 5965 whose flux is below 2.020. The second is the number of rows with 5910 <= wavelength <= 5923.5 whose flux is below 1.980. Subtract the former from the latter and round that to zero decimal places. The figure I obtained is -7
